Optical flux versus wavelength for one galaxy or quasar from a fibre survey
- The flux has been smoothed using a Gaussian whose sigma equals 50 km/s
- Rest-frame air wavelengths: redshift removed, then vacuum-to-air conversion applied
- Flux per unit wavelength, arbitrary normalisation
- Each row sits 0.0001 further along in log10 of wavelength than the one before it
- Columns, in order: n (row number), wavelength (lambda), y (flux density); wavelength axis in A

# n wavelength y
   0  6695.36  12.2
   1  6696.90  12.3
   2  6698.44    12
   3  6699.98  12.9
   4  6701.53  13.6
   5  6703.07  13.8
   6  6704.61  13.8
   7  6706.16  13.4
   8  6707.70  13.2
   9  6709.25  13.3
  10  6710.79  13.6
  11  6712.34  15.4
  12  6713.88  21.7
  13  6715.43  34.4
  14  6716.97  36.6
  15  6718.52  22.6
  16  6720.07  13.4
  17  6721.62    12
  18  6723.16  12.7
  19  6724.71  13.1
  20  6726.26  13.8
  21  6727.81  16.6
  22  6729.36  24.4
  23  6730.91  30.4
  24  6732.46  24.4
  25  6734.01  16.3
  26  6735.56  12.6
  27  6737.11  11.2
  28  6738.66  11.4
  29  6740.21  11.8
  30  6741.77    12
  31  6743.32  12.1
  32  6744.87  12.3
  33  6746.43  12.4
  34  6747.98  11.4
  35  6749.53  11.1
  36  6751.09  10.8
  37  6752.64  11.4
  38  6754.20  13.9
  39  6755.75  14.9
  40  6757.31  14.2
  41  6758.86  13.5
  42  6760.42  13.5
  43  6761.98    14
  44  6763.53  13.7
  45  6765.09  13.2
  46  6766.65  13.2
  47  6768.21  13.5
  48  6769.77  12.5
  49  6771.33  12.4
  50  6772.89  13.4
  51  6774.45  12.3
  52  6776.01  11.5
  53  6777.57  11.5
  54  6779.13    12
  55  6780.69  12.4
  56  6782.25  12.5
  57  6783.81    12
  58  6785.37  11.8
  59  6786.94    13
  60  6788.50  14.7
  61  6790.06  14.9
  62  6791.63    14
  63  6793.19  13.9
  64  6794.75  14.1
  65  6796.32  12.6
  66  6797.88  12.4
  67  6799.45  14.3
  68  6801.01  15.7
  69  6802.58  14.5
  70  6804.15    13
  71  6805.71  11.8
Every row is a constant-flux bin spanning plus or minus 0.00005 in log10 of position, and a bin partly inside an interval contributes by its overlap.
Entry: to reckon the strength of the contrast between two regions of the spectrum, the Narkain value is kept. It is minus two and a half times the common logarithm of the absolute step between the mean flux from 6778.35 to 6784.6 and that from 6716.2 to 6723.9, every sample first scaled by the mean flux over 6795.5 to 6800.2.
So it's 0.6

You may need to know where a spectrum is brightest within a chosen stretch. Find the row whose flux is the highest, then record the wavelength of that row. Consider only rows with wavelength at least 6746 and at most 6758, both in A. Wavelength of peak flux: 6755.75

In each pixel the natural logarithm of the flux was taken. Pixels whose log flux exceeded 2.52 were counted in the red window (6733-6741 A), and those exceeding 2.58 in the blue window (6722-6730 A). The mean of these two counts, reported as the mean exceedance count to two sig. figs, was 2.5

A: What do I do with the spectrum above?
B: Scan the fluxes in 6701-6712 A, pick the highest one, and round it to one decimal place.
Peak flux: 13.8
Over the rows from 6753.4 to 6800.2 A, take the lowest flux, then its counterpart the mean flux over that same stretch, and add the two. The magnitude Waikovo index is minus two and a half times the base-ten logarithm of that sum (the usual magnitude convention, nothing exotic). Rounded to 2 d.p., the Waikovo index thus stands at -3.48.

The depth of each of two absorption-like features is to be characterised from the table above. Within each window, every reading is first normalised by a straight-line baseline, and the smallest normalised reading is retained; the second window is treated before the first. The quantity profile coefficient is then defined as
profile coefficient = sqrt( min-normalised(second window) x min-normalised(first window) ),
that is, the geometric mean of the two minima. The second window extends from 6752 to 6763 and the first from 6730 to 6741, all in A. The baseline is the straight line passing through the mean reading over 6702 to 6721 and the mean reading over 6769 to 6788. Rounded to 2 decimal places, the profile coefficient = 0.73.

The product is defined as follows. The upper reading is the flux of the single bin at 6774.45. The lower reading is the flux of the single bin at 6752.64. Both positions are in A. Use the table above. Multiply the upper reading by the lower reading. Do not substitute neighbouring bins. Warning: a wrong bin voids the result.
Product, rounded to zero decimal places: 140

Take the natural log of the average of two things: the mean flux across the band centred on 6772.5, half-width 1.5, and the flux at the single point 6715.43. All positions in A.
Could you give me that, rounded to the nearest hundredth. 3.16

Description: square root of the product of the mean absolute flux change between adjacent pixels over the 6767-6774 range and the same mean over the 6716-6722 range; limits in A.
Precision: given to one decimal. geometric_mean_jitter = 2.4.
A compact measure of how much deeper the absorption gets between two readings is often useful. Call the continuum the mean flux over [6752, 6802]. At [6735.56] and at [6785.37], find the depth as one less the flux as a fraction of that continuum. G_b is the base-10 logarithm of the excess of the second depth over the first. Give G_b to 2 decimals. -1.22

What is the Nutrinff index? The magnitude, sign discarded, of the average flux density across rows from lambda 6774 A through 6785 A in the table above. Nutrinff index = 12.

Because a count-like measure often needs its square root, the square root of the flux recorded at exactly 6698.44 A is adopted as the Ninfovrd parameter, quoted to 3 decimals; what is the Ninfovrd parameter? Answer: 3.464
